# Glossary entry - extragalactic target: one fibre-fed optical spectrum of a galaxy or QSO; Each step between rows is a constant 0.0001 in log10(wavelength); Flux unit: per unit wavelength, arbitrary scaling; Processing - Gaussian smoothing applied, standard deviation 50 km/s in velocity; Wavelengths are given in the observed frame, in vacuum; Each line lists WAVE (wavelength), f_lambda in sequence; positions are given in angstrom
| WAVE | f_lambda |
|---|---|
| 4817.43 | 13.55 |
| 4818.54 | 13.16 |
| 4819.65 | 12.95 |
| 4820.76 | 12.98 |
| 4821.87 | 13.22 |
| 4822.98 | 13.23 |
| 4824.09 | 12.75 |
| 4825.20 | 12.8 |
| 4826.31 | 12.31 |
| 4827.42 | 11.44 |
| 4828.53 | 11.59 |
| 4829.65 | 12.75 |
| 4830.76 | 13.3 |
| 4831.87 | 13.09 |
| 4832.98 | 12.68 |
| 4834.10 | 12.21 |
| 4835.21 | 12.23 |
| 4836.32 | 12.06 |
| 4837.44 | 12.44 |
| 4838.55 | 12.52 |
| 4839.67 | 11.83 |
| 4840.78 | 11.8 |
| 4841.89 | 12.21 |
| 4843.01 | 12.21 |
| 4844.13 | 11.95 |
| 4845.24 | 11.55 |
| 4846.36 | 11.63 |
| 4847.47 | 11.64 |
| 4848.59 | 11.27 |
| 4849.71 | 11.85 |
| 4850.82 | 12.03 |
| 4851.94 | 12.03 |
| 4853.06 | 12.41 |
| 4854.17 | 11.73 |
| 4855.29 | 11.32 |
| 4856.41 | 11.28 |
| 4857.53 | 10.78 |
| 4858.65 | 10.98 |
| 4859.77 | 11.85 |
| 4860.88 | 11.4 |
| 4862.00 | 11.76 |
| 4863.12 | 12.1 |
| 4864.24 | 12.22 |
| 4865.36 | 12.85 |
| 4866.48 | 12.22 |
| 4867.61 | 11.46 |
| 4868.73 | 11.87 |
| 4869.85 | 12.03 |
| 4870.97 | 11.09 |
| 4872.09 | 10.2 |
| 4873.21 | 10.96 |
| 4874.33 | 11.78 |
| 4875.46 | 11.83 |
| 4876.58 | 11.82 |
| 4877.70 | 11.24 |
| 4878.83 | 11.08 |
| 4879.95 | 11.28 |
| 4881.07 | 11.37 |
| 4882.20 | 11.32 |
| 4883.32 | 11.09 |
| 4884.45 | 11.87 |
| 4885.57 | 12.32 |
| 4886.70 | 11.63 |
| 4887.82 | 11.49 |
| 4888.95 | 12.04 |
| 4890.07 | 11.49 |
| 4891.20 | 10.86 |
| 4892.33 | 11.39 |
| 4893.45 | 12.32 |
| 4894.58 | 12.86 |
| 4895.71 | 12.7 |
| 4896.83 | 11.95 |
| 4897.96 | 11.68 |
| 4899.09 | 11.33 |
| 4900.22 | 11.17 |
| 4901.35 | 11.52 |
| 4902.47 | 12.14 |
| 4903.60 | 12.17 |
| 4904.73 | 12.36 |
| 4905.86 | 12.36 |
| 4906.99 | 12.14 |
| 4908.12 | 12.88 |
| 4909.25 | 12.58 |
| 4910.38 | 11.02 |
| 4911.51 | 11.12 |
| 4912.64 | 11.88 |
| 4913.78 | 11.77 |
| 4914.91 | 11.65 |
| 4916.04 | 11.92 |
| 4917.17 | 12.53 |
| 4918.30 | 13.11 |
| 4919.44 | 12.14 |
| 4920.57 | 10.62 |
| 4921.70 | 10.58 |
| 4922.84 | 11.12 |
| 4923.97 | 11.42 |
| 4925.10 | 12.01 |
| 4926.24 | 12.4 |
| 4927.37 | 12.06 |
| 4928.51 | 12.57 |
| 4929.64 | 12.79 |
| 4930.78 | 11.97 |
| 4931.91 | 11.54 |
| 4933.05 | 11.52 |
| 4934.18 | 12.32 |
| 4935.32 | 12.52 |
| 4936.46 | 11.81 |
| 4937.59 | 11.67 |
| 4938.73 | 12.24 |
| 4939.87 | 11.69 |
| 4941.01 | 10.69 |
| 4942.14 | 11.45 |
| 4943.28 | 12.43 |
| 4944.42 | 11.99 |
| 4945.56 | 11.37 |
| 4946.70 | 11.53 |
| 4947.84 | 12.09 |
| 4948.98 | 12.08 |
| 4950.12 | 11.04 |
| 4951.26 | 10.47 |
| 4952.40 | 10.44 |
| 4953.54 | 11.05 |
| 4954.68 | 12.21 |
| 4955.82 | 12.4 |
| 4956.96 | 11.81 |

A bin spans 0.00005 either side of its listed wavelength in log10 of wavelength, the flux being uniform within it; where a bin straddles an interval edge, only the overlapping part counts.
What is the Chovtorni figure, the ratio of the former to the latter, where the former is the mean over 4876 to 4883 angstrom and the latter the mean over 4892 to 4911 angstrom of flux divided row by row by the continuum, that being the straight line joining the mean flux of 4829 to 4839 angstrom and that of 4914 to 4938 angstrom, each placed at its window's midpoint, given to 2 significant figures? 0.93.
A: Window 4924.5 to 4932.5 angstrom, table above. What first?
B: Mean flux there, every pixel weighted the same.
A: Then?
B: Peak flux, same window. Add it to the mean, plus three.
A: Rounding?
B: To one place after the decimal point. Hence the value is 28.0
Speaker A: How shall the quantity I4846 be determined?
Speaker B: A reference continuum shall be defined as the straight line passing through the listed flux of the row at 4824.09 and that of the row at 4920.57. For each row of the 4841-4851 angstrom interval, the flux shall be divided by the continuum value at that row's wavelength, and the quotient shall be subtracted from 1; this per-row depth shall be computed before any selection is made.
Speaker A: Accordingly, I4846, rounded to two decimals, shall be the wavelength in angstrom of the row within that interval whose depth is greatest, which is 4848.59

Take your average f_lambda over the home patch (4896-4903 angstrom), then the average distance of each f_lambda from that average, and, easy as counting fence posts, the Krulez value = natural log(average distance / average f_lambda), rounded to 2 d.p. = -3.69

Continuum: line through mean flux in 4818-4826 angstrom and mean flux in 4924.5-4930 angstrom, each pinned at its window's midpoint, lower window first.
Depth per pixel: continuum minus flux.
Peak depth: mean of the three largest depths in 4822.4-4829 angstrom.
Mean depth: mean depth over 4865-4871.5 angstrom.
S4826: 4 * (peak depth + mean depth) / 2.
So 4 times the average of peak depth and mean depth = 4.0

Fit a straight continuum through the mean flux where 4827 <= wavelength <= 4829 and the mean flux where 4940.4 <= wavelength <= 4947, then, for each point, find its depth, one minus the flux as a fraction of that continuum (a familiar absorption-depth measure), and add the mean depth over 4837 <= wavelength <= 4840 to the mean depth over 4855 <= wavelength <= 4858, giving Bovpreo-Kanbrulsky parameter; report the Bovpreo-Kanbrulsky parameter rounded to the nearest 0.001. -0.029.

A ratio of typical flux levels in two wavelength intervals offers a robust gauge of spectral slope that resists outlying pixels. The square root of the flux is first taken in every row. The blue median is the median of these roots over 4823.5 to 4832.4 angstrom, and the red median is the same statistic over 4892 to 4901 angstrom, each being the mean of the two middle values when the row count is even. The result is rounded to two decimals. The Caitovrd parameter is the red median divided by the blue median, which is 0.96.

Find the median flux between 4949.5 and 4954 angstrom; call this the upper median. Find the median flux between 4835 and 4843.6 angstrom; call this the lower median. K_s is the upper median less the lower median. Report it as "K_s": -1.5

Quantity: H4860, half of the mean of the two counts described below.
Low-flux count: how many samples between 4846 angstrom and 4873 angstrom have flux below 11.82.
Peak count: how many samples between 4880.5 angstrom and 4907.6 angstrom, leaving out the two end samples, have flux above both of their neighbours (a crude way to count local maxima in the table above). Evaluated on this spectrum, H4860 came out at 4.0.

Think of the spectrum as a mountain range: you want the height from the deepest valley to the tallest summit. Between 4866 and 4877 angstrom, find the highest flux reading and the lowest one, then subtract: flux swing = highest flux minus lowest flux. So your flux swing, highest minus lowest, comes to 2.0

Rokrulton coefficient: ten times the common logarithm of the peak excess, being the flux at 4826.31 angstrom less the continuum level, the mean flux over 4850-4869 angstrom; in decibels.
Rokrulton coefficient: -3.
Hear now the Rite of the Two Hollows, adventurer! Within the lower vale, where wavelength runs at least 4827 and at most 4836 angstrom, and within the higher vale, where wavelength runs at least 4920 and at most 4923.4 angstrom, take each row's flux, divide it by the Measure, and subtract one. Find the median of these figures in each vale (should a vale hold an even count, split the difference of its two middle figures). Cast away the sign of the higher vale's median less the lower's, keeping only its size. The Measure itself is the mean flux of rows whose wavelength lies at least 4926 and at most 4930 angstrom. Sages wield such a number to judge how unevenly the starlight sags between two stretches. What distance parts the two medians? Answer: 0.147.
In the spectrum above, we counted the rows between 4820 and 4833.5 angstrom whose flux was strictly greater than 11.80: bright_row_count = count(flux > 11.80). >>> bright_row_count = 10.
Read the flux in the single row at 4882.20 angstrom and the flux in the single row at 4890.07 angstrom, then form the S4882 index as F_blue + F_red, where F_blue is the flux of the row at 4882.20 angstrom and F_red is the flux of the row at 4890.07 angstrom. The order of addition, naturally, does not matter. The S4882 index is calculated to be 22.8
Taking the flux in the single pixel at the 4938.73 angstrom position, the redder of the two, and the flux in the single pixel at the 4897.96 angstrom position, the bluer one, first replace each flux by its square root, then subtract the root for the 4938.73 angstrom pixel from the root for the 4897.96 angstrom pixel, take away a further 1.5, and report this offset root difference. -1.58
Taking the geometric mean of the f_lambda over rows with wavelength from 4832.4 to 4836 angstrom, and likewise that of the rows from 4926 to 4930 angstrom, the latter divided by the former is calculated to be 1.01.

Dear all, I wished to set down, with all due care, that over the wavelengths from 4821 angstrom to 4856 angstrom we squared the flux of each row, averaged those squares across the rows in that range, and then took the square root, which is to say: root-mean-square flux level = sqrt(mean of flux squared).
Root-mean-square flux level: 12.2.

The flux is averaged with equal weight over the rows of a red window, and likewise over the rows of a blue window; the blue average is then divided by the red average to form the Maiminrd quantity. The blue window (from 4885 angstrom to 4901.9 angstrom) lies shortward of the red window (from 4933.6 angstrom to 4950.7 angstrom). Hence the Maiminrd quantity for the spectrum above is 1.00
